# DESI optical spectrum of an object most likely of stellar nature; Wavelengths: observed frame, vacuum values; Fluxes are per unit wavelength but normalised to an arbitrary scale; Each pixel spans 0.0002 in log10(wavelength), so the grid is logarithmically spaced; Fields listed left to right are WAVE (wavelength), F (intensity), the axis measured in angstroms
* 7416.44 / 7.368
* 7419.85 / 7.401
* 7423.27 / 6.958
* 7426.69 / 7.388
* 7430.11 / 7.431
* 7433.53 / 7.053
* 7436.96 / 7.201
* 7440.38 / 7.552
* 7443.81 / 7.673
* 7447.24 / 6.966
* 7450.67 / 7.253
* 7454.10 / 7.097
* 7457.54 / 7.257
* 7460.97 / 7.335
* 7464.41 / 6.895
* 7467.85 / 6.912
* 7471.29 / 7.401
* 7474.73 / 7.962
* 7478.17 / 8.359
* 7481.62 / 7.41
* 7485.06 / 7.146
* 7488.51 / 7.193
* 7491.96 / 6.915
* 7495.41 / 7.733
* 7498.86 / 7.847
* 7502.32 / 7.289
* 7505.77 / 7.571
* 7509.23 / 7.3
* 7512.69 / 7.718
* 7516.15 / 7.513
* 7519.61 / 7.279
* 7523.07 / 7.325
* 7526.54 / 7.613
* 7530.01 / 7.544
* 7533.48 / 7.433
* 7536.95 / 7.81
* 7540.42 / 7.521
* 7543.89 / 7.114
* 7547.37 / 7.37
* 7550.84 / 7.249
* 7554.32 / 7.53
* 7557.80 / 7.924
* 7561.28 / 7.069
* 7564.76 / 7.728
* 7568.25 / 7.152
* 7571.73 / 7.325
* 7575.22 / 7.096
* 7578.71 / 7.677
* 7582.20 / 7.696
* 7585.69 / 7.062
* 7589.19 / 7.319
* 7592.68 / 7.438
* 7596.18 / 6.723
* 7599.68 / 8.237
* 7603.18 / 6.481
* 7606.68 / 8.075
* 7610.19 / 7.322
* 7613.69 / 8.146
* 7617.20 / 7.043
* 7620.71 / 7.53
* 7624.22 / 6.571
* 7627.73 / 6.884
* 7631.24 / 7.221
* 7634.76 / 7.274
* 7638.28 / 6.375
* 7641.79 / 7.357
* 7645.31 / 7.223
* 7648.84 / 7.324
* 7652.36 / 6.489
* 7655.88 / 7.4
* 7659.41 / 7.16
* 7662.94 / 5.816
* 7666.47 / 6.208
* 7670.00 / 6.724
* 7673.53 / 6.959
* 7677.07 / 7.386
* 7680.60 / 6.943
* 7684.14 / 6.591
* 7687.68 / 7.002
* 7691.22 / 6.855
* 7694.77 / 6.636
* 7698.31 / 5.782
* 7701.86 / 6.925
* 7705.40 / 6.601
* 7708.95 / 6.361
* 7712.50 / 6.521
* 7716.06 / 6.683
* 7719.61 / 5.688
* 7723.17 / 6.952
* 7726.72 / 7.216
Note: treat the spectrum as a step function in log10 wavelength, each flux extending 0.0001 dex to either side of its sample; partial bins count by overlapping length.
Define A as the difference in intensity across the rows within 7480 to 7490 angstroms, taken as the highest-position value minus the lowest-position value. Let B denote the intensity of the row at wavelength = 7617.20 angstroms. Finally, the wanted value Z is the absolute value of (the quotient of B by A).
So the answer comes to 32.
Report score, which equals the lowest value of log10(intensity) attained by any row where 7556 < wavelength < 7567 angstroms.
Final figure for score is 0.849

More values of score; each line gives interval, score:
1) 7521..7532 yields 0.865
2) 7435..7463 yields 0.843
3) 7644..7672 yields 0.765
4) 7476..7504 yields 0.840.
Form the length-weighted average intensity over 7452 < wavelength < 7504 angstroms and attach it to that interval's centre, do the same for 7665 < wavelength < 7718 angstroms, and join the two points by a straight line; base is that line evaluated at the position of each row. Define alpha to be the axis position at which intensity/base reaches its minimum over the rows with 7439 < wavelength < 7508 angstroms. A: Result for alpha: 7464.41 angstroms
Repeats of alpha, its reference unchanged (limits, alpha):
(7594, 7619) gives 7603.18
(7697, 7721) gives 7719.61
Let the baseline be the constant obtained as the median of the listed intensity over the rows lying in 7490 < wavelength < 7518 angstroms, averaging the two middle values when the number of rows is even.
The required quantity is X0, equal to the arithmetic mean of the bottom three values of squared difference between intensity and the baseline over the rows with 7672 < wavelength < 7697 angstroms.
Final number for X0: 0.22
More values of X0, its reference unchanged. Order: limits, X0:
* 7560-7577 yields 0.08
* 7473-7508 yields 0.02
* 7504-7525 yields 0.01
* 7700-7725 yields 0.49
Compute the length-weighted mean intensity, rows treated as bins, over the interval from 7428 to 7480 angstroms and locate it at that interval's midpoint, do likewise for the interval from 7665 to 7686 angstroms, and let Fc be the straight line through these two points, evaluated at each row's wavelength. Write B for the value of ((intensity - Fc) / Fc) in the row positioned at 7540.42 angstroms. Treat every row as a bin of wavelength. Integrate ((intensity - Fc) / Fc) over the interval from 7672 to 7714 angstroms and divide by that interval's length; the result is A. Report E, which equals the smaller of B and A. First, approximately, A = -0.01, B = 0.05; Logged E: -0.008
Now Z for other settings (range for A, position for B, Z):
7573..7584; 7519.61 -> 12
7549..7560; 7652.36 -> 10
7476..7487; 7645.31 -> 6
